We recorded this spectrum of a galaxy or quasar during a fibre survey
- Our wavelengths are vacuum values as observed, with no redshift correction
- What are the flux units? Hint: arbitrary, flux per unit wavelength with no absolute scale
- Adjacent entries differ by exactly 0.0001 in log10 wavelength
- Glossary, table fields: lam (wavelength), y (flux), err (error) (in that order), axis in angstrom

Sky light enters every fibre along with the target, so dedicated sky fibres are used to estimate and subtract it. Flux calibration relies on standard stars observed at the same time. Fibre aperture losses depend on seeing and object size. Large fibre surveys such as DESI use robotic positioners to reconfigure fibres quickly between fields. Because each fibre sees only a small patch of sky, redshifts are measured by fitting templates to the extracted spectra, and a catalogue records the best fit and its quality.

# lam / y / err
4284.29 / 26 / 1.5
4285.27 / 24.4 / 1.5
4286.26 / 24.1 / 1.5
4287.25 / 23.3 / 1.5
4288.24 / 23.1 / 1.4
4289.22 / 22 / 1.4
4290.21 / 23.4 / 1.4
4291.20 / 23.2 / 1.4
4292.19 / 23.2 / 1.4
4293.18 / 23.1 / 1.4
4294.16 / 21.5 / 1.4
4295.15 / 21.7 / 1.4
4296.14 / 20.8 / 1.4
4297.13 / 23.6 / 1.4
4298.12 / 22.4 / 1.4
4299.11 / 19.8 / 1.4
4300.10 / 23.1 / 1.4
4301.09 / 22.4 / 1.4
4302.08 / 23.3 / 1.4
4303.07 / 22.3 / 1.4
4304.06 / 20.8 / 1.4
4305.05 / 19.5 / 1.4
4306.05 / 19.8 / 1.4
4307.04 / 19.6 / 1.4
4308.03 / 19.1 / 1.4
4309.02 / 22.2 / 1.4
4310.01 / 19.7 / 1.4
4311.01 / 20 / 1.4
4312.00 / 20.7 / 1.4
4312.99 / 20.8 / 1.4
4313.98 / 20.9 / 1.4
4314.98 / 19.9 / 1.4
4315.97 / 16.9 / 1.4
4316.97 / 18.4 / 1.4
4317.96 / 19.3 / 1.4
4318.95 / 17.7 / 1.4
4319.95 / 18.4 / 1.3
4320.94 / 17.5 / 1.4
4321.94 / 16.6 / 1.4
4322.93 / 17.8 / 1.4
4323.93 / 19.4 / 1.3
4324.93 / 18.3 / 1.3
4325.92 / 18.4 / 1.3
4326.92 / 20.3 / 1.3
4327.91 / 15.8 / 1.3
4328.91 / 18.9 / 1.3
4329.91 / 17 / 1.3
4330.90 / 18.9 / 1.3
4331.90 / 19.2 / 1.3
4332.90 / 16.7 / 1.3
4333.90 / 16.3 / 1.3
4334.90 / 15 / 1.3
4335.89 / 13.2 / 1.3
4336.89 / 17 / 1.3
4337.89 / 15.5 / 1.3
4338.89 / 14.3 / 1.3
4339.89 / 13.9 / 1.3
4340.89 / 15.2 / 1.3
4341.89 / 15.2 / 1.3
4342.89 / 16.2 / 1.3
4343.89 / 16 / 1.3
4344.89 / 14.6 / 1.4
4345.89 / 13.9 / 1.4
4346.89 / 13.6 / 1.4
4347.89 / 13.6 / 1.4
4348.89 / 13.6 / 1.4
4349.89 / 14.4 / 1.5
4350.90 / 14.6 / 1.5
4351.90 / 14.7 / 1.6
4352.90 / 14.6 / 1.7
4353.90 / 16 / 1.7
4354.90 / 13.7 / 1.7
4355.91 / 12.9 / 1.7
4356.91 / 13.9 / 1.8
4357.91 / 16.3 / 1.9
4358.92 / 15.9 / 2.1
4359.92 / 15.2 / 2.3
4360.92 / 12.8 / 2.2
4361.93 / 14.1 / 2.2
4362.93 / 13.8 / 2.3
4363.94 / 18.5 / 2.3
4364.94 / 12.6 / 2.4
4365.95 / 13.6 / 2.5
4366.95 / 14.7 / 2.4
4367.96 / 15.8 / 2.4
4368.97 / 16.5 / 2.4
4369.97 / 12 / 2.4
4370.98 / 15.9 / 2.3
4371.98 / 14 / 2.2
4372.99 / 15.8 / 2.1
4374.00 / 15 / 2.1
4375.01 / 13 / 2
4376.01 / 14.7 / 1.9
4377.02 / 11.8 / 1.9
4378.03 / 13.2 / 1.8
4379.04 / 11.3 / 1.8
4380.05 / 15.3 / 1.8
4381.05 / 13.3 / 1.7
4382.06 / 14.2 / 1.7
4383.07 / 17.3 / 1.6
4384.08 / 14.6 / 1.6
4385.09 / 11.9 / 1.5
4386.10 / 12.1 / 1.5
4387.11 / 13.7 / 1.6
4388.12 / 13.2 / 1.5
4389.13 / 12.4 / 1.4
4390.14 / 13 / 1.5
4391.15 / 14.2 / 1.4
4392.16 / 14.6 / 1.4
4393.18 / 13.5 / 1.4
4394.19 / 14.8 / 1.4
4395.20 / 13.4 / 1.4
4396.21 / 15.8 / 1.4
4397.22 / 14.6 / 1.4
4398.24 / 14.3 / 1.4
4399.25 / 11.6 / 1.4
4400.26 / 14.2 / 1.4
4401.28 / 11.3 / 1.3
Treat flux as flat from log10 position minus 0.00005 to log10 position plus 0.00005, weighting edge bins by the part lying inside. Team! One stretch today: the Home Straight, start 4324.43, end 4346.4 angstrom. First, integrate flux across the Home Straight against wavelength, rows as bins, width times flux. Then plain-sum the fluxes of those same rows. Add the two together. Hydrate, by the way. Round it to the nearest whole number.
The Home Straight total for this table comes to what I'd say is 719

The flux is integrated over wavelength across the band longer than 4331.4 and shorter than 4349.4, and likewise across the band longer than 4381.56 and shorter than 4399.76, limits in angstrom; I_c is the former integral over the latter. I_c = 1.08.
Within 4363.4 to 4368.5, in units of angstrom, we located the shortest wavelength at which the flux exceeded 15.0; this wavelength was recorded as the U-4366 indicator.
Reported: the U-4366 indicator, 4363.94 angstrom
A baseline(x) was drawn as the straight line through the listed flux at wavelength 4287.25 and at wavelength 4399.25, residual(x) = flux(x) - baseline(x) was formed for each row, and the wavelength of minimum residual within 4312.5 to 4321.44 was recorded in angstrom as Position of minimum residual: 4315.97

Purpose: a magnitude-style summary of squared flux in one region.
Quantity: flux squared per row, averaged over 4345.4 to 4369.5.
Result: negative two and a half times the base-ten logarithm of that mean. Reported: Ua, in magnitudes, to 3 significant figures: -5.82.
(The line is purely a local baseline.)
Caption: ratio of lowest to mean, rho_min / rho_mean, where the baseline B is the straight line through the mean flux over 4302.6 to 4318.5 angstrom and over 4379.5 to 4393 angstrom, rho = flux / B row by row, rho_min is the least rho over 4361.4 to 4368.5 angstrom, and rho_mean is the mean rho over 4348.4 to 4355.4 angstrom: 0.927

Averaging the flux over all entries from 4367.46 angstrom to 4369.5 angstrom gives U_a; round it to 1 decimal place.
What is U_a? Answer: 16.1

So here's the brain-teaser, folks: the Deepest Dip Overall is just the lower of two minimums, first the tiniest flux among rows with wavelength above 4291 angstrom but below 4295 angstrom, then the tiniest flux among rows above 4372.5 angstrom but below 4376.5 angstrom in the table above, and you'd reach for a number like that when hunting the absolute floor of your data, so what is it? 13.0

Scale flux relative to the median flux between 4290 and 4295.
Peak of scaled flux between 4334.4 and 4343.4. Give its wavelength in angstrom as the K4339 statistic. 4336.89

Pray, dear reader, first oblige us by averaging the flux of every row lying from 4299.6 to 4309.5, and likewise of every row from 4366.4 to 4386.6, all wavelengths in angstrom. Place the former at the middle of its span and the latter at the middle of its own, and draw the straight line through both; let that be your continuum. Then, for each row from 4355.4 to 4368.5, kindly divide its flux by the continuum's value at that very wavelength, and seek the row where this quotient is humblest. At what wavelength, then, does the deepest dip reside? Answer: 4355.91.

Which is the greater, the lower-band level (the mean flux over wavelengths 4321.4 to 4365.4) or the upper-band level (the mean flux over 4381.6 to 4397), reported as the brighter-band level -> 16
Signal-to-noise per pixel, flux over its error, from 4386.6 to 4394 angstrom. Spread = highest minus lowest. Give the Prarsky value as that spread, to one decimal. 1.9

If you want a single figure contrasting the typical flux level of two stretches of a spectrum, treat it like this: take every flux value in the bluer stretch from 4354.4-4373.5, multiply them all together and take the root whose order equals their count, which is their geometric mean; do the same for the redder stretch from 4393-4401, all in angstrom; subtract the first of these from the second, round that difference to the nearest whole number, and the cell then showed -1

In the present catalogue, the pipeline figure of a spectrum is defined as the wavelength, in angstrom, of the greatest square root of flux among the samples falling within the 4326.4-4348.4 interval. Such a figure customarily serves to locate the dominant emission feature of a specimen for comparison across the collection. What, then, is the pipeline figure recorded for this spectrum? 4326.92 angstrom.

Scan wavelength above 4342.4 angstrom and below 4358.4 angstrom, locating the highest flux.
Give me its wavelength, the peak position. 4357.91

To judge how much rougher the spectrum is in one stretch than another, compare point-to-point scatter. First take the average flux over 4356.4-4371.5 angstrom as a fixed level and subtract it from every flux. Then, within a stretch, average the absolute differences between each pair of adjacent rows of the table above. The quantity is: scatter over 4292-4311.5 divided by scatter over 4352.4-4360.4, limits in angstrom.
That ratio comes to 1.02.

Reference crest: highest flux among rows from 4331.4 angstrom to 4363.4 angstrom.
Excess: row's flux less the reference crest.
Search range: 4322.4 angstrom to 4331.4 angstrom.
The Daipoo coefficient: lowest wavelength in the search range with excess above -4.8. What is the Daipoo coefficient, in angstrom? 4322.93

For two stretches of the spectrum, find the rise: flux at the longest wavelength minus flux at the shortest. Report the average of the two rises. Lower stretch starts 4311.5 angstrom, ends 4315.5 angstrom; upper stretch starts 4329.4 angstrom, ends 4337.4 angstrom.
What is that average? -0.4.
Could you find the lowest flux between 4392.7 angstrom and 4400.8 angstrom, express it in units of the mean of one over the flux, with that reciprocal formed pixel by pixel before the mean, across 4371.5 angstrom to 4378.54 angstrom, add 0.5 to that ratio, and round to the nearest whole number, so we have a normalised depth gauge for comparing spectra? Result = 161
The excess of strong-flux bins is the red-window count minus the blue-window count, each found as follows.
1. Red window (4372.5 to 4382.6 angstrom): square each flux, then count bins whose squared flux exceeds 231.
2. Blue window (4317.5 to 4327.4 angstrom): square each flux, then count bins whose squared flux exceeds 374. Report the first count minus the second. 0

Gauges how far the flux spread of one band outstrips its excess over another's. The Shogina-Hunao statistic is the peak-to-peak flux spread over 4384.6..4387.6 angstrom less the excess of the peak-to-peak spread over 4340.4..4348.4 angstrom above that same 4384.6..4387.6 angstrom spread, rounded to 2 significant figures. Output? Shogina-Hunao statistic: 1.0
